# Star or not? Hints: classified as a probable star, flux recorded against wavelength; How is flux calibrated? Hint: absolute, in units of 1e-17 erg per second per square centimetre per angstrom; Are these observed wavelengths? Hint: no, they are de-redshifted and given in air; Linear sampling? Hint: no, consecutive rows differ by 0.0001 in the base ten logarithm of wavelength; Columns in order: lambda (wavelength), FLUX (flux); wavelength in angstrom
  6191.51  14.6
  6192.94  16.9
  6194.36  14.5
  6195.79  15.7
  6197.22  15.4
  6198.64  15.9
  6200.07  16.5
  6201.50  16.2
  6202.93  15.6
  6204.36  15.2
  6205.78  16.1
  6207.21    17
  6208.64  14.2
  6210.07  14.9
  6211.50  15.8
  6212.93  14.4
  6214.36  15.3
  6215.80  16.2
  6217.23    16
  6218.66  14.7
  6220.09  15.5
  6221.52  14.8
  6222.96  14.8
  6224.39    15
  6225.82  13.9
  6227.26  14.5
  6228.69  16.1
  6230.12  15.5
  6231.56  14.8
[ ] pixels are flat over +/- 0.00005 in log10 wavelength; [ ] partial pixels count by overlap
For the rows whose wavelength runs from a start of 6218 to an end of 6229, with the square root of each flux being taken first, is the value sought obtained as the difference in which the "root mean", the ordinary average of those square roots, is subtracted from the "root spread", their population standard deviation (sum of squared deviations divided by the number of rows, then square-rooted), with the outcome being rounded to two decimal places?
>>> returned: -3.78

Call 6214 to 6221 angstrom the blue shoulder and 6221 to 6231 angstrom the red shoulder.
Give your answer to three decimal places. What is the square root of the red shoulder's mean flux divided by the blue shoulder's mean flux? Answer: 0.981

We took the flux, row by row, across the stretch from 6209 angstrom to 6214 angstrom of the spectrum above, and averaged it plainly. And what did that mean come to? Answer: 15.0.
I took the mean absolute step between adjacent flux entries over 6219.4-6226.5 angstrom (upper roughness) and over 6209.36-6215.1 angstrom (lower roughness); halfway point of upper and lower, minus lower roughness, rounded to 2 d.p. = -0.28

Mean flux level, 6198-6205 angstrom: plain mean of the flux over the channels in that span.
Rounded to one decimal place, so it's 15.9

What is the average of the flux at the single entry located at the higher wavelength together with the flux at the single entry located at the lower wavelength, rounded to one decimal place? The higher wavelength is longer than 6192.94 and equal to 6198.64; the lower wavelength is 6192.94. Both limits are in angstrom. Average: 16.4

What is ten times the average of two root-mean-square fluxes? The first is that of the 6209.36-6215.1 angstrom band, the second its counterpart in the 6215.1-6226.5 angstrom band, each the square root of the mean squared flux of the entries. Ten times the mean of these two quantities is 151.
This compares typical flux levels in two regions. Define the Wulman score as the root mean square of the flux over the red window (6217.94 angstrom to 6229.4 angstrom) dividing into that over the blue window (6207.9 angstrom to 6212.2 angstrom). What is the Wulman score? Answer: 1.00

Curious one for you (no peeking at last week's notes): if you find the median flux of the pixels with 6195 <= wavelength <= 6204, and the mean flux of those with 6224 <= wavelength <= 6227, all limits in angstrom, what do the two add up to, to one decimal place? 30.2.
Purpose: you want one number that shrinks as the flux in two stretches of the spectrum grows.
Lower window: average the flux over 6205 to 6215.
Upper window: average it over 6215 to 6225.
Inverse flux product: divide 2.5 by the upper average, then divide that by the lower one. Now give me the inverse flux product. 0.0106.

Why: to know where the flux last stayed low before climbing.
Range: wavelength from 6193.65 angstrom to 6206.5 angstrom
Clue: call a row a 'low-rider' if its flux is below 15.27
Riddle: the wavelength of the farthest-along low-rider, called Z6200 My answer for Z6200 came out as 6204.36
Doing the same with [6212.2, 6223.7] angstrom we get 6222.96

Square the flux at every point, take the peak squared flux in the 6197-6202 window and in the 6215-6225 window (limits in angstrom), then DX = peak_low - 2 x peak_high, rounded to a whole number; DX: -253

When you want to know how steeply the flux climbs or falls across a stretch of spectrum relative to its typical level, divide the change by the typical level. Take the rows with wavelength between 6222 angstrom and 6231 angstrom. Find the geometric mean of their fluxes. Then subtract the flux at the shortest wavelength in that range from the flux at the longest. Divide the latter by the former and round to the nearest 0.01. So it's 0.05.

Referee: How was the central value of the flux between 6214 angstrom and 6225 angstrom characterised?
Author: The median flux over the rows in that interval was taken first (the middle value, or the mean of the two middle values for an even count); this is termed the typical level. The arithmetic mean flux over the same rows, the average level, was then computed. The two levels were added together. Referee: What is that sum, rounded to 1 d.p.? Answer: 30.4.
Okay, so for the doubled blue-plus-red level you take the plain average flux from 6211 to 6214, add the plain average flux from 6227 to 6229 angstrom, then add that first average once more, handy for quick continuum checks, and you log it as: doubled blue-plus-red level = 45.5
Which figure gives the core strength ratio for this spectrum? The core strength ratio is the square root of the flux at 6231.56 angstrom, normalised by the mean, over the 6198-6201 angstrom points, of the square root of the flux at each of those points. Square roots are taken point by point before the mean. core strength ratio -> 0.96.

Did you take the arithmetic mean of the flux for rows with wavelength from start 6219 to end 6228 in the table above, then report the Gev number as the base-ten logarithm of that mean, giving 1.17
